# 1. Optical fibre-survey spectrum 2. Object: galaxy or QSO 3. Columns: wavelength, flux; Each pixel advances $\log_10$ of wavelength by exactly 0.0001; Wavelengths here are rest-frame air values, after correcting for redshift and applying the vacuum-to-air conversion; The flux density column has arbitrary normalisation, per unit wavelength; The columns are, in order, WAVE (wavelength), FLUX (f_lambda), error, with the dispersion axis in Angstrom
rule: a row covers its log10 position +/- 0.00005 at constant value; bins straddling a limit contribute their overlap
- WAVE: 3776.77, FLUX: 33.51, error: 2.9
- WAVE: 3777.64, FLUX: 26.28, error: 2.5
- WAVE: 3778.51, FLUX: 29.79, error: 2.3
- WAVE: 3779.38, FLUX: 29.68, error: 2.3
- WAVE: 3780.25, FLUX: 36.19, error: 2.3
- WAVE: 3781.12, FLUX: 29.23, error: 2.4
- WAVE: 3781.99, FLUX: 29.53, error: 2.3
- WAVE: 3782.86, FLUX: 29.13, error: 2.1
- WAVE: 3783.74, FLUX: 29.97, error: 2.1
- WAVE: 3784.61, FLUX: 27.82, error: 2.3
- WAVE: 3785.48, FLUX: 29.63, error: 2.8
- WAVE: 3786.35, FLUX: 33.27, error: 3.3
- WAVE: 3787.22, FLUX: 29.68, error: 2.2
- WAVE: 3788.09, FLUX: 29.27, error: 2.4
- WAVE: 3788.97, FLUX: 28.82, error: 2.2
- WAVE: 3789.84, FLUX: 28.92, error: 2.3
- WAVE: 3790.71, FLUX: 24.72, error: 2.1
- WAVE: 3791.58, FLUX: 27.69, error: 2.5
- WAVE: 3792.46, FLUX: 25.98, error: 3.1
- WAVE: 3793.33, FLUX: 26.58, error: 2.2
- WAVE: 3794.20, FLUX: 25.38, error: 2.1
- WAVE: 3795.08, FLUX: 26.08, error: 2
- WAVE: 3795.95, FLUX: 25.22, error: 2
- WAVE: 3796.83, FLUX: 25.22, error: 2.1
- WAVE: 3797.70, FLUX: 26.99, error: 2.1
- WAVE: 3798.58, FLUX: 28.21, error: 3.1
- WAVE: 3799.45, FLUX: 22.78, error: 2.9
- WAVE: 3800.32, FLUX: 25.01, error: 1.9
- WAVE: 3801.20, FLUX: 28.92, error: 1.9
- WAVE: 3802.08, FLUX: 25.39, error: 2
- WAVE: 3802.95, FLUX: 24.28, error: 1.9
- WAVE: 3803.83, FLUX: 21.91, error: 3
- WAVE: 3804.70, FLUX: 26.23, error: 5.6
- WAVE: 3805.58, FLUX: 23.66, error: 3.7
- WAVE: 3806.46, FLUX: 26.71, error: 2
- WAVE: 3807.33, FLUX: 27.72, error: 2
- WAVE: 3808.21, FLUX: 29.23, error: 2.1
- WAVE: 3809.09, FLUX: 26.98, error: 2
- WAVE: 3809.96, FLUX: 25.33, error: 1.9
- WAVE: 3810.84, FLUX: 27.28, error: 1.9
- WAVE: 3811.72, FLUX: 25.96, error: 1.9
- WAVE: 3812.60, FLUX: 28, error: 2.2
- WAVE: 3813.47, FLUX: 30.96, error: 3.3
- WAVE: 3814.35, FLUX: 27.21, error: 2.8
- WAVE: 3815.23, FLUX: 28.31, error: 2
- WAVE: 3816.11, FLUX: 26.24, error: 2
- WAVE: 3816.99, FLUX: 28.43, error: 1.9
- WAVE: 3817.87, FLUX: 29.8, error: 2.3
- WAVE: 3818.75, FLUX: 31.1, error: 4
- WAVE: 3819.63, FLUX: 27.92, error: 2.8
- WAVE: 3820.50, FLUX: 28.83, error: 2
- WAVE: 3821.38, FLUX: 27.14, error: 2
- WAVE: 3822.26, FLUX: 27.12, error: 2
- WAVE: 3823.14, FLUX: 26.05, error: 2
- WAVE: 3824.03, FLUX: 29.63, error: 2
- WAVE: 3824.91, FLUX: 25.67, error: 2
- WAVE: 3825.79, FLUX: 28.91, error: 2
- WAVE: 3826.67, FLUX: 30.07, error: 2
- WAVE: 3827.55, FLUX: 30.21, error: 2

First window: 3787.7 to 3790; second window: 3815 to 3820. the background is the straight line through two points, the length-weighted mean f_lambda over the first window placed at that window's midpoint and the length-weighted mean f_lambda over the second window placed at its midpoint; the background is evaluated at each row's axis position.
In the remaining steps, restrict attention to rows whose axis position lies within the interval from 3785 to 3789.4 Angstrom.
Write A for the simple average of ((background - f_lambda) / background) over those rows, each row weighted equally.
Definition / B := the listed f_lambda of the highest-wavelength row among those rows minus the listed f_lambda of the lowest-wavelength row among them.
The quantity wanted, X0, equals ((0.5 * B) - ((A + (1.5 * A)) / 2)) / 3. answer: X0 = -0.12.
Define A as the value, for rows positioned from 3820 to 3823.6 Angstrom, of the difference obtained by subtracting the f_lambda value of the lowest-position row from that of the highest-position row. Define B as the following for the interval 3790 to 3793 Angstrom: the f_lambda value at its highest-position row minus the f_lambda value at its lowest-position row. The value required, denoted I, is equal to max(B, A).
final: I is 1.3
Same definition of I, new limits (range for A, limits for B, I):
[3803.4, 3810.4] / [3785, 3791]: 3.4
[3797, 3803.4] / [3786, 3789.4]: -2.7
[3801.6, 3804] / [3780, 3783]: -3.5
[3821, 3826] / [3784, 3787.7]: 1.9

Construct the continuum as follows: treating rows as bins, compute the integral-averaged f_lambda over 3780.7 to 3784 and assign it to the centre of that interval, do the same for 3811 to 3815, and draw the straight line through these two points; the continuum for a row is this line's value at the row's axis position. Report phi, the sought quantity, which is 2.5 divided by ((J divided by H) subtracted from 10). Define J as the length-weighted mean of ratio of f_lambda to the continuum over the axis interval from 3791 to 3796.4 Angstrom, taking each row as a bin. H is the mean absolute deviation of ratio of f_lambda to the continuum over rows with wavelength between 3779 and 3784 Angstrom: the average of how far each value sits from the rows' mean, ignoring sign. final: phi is -0.55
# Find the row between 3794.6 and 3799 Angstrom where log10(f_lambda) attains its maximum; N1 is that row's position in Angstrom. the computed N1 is 3798.58 Angstrom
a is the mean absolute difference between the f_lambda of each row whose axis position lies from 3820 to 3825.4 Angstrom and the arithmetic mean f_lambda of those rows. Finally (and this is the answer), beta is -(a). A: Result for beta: -1.22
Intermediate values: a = 1.2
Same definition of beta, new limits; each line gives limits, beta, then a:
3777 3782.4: -2.02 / 2.0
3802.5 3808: -1.80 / 1.8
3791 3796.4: -0.65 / 0.7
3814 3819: -1.29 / 1.3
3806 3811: -0.87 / 0.9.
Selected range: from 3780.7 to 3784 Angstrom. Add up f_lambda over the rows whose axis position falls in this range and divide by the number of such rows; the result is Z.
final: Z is 29.5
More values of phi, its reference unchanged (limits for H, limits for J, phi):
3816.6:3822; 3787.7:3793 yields -0.16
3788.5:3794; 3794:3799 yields -0.25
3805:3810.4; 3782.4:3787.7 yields -0.24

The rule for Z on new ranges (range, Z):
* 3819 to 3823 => 27.8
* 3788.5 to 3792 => 27.5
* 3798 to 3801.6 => 26.2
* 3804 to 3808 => 26.1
